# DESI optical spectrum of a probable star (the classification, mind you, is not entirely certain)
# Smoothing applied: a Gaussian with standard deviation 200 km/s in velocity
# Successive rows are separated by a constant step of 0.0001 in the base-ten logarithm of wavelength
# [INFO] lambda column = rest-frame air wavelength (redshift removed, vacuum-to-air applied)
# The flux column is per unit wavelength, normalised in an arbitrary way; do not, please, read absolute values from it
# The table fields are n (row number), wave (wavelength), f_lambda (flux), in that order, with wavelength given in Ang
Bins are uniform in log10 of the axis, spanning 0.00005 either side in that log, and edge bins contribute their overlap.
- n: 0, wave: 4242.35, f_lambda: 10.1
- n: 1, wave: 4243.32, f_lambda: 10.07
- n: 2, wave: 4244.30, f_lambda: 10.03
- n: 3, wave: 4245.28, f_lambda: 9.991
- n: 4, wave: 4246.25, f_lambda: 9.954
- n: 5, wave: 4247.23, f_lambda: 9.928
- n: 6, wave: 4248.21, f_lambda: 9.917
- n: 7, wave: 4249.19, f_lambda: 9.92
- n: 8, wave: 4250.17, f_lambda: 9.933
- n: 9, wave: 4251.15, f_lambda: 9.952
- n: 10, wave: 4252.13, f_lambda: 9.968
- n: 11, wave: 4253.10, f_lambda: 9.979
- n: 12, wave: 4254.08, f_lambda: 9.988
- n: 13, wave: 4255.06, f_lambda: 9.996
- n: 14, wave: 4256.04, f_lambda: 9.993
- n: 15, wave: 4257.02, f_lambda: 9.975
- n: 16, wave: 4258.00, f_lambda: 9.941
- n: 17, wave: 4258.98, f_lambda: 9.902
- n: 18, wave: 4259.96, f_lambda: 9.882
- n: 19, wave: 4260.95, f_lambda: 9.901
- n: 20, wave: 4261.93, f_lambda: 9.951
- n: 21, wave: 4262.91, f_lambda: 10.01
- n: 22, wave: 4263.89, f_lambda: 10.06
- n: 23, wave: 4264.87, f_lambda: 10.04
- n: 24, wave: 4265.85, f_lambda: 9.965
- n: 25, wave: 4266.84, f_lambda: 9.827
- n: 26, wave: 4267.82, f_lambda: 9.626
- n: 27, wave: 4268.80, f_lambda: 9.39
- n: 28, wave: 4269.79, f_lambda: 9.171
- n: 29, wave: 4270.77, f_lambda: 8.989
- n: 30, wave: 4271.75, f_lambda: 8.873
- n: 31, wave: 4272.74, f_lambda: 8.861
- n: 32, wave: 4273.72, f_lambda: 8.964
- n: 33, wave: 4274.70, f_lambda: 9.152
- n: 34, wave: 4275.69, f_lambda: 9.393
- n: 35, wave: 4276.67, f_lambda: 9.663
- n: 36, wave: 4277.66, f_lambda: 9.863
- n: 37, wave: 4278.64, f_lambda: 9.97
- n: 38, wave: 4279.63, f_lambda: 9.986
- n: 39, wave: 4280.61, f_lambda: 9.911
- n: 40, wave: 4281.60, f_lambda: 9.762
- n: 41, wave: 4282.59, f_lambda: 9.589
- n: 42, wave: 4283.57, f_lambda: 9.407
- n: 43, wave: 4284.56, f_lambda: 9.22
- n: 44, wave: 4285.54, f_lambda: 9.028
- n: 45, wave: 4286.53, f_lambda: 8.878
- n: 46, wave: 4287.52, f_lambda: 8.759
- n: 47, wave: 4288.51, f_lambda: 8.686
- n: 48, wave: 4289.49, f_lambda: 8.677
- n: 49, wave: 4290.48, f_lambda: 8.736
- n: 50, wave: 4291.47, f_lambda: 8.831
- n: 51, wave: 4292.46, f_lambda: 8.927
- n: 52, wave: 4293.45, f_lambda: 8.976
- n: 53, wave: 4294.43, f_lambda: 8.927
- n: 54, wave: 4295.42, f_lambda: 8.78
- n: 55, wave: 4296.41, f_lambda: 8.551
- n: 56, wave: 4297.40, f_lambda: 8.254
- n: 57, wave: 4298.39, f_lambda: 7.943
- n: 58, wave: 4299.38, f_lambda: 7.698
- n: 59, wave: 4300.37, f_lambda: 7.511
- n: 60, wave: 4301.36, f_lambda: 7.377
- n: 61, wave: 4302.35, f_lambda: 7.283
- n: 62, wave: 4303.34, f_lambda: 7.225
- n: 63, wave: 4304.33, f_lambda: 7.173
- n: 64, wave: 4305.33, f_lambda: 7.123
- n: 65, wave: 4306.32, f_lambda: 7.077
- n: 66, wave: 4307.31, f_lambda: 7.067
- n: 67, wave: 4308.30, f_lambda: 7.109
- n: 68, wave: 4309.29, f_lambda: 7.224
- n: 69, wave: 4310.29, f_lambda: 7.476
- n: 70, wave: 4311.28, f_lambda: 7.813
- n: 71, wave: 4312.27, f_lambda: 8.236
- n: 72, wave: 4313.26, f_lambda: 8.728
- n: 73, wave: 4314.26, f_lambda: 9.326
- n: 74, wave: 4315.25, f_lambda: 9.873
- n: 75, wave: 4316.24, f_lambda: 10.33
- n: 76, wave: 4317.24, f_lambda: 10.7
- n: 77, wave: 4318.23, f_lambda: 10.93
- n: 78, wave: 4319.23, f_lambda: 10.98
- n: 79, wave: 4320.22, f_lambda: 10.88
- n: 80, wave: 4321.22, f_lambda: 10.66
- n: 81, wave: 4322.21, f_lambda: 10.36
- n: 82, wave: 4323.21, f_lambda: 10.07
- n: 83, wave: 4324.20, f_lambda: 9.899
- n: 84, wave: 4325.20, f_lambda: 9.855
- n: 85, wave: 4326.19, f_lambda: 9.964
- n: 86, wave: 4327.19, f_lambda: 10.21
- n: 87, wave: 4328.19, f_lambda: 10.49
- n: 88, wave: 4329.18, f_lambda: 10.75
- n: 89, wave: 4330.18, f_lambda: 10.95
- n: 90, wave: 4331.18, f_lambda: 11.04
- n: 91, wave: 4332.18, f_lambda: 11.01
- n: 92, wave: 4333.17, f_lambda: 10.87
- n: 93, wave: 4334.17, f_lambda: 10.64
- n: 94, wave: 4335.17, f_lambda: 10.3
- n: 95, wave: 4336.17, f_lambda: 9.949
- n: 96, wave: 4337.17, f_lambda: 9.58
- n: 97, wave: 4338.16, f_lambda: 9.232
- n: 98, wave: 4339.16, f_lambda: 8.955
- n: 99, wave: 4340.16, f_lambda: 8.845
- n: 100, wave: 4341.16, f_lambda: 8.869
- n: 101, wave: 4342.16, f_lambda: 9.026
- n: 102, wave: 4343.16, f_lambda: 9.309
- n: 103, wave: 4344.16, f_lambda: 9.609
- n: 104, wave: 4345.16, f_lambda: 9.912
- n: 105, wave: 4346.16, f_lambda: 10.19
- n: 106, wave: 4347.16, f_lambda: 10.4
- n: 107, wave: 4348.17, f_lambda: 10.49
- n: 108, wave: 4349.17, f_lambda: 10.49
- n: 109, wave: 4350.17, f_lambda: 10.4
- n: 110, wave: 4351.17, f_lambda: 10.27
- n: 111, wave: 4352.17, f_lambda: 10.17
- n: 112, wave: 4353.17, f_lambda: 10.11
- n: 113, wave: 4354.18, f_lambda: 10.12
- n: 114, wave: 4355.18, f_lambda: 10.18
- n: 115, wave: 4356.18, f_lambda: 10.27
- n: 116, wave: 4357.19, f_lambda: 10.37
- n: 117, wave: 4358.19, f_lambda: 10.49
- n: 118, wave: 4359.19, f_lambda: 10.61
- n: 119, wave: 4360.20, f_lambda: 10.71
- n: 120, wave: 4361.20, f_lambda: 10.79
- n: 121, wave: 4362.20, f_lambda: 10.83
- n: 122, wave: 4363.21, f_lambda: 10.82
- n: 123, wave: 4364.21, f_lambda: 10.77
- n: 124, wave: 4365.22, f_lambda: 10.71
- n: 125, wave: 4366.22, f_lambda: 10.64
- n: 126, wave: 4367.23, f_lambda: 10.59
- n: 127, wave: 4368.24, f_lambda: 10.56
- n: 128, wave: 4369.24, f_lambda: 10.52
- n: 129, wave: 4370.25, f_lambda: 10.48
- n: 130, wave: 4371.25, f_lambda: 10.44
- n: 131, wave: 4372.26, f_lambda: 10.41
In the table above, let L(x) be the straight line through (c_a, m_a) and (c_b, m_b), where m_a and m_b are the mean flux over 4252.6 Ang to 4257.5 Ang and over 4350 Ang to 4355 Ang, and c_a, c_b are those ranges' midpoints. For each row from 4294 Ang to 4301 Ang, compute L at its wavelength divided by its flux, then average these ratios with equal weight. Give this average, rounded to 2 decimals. 1.23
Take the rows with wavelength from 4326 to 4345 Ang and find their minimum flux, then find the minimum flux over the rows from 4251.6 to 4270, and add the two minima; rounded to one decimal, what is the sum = 18.0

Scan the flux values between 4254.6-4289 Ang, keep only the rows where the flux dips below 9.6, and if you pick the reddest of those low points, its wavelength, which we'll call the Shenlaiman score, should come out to 4288.51 Ang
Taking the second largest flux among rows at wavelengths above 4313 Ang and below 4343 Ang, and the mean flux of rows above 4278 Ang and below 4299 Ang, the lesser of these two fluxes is 9.0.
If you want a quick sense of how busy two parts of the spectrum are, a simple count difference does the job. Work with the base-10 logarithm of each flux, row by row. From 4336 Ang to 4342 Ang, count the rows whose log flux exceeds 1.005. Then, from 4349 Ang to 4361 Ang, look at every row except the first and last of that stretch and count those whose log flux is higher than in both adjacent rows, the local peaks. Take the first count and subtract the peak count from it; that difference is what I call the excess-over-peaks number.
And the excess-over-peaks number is 0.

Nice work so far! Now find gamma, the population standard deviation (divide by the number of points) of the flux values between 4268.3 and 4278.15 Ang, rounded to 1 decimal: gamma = 0.3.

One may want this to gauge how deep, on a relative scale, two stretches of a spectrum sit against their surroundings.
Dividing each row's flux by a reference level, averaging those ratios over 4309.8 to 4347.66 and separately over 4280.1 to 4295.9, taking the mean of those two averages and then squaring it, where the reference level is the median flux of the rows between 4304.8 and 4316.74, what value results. 1.54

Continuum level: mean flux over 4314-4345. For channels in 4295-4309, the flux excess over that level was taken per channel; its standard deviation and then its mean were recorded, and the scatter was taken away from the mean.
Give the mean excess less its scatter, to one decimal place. -3.1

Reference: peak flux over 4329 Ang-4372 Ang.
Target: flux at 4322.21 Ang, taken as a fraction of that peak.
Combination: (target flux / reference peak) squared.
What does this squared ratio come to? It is 0.88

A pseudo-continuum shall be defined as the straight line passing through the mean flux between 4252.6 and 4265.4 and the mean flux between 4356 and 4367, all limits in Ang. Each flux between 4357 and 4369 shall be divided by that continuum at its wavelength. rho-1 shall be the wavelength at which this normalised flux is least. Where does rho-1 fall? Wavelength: 4357.19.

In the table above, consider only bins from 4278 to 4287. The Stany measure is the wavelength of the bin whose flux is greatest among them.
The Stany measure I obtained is 4279.63 Ang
